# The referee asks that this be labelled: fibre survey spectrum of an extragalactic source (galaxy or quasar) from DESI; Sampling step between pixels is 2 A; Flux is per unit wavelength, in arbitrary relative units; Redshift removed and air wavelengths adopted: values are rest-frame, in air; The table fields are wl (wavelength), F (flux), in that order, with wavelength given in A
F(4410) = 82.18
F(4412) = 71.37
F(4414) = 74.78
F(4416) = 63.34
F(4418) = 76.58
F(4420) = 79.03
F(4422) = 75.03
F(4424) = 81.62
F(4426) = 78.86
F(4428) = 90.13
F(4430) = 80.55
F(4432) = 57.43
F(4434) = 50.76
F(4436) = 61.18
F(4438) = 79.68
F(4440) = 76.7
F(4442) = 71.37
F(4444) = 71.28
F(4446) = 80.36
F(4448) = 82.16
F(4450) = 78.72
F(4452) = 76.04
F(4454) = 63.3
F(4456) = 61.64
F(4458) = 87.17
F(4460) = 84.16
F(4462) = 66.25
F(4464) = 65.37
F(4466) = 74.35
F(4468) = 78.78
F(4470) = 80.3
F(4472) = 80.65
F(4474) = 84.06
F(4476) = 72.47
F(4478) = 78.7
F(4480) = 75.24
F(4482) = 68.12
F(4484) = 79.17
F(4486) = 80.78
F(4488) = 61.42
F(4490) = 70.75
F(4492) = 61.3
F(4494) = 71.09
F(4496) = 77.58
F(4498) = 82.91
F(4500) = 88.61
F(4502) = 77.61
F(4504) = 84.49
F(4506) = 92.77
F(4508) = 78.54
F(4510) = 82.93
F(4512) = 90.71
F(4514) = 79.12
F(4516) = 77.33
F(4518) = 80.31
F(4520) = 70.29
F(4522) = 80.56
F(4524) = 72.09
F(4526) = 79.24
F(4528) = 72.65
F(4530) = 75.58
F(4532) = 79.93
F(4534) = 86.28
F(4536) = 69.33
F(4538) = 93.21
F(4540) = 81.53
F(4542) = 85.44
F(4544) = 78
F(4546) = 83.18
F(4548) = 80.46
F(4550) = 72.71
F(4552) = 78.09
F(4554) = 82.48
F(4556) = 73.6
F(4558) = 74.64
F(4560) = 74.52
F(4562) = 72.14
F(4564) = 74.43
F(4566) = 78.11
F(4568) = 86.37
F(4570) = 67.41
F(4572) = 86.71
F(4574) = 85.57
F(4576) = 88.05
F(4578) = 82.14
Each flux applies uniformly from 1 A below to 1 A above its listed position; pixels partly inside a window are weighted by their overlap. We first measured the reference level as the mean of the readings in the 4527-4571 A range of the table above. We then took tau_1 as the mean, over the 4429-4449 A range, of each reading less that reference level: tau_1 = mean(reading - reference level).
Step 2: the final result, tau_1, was -7.0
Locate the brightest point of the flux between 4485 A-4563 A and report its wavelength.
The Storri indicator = 4538 A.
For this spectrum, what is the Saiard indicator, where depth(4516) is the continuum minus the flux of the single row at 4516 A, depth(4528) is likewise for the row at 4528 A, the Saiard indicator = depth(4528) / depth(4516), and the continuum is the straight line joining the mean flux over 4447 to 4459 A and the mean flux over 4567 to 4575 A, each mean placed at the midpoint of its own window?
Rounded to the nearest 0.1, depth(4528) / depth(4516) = 6.0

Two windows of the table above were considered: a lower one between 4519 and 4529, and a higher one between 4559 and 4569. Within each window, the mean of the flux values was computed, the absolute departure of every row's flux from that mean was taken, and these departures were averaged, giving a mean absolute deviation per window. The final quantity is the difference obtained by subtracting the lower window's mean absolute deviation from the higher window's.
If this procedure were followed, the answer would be 0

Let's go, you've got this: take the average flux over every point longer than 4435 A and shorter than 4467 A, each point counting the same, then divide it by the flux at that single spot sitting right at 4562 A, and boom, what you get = 1.02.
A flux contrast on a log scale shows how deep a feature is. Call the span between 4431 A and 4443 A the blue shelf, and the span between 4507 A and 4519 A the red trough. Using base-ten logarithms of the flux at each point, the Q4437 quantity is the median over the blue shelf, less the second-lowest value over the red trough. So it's -0.08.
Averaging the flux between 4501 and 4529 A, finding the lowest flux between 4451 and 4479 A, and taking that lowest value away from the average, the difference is 18.3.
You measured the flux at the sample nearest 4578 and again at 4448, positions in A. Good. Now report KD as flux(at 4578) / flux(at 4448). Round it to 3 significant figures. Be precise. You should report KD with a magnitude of 1.00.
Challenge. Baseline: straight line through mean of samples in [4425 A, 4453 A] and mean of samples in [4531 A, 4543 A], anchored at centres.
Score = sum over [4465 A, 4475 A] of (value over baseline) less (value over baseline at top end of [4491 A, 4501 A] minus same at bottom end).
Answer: 4.85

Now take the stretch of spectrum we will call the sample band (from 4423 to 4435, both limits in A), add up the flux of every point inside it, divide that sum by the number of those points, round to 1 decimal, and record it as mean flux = 73.2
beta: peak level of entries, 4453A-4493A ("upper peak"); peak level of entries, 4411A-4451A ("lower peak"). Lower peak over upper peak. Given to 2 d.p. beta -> 1.03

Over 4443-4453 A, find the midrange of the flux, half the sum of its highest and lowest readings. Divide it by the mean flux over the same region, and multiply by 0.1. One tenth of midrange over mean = 0.099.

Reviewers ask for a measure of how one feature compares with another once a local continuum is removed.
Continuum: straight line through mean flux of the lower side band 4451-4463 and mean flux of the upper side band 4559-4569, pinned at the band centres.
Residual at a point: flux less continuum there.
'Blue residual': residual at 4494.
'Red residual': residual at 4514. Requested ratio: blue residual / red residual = -0.9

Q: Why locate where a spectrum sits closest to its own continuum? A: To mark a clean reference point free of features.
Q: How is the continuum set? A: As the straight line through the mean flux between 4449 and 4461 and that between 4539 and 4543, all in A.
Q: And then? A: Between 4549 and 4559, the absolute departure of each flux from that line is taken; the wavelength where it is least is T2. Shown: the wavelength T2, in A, 4554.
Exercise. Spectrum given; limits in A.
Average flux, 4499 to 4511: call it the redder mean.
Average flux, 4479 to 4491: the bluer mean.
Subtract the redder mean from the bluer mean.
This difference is -12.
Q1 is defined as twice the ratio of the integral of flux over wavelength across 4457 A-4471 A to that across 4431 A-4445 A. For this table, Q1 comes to 2.29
